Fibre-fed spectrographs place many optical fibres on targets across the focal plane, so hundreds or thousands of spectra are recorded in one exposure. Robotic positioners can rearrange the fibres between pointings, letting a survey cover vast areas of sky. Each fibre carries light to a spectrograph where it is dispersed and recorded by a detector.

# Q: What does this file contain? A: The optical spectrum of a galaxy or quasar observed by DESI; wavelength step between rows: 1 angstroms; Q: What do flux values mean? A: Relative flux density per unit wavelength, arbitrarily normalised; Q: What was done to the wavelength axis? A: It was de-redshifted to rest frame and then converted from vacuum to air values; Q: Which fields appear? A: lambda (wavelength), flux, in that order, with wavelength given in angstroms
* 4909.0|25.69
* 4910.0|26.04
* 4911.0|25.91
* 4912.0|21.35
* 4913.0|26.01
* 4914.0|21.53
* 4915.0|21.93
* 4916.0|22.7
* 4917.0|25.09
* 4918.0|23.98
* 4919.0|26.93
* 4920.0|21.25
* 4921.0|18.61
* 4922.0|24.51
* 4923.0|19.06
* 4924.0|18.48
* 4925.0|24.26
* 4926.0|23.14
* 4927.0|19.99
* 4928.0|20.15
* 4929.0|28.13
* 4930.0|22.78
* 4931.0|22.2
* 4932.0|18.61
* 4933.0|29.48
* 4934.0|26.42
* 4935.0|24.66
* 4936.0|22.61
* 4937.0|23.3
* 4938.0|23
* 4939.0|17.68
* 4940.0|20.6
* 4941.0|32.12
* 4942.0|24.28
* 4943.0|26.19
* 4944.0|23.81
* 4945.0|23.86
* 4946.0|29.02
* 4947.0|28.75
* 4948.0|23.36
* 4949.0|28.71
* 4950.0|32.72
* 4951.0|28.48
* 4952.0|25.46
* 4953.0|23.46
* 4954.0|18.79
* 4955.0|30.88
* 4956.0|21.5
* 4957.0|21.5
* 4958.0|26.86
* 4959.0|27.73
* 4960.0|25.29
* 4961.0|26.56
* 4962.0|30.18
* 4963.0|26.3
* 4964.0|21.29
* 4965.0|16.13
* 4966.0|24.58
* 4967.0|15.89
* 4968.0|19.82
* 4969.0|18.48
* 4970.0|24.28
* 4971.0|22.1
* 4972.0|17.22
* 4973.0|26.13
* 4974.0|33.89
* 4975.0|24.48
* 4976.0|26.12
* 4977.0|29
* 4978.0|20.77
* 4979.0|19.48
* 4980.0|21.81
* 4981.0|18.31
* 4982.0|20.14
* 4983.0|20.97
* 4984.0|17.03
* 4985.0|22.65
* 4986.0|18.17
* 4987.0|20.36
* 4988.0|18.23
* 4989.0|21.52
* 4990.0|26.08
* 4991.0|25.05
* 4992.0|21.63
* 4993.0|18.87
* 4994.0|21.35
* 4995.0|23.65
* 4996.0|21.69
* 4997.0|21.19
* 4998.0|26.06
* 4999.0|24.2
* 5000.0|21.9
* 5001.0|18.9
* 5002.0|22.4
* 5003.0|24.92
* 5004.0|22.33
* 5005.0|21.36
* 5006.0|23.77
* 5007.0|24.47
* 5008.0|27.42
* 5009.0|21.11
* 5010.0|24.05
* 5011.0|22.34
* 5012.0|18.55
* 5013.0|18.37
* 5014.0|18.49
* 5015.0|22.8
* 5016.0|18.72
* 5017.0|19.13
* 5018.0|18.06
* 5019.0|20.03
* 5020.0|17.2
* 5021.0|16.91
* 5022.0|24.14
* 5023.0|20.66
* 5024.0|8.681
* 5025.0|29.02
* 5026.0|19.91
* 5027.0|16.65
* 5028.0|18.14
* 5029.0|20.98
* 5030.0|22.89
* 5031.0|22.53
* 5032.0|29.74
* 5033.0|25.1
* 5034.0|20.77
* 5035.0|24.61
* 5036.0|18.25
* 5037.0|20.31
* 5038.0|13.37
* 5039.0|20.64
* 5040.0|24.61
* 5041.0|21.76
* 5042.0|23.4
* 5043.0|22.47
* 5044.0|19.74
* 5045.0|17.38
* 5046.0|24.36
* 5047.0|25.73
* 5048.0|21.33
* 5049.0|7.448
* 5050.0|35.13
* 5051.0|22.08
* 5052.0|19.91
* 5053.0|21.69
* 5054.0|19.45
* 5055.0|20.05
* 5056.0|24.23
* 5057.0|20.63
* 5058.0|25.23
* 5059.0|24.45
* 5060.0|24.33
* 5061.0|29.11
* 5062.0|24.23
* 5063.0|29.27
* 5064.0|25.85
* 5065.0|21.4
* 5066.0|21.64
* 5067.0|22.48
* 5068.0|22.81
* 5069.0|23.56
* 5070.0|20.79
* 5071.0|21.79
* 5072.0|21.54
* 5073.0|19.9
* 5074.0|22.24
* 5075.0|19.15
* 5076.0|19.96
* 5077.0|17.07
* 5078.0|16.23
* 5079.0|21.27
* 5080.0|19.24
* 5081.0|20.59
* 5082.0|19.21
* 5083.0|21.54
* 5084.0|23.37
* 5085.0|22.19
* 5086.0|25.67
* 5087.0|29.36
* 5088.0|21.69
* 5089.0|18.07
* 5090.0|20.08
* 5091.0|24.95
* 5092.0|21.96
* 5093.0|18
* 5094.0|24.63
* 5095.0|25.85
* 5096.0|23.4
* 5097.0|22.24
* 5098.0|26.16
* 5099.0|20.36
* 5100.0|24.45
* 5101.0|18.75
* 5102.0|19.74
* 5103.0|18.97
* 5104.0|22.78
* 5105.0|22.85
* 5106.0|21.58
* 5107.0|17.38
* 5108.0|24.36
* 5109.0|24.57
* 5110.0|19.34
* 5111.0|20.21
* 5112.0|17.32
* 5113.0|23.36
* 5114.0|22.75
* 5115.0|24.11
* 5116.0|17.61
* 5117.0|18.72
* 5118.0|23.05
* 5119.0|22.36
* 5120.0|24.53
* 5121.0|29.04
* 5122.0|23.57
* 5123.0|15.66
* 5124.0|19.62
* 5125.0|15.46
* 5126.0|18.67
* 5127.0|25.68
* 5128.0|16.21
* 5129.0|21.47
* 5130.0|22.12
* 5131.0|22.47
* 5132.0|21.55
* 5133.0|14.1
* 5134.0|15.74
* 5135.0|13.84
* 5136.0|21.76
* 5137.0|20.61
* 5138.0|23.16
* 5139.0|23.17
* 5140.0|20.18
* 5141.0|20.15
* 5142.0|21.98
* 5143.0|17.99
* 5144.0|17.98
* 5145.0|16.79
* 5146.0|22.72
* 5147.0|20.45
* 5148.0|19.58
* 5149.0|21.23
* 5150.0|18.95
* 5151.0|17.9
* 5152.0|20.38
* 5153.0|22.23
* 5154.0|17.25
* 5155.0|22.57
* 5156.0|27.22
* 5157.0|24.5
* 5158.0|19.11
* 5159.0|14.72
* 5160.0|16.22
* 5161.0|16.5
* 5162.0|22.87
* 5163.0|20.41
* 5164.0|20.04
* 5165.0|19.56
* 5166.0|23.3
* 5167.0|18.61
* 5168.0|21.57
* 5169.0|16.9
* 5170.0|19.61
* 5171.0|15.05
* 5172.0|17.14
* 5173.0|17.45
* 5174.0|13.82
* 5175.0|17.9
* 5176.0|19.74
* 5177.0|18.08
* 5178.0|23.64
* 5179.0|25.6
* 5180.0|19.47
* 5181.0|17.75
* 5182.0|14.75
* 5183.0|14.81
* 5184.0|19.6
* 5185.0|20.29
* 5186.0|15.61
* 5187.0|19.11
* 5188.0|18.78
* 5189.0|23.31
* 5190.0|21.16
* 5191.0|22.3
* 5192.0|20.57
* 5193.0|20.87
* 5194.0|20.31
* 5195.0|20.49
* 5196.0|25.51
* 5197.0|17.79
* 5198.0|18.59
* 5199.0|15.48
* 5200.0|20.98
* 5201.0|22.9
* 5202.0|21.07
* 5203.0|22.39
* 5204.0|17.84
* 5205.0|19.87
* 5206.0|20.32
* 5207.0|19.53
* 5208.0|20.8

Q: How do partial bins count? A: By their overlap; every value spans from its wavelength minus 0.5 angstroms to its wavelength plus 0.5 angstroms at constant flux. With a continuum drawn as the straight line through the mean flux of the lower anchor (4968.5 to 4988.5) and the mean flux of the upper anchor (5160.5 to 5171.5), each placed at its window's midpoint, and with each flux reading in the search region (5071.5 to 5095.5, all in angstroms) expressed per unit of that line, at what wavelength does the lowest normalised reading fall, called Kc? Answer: 5078.0 angstroms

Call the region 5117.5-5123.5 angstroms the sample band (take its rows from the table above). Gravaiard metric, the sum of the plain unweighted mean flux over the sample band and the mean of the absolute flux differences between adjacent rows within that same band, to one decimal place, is 27.2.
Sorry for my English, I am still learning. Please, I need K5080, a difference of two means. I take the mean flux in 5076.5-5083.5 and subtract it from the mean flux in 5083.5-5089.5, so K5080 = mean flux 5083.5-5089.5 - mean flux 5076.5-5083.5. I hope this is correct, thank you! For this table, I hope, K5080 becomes 4.1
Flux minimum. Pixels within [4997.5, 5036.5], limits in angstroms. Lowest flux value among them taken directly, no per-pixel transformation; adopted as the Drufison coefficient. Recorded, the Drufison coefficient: 8.681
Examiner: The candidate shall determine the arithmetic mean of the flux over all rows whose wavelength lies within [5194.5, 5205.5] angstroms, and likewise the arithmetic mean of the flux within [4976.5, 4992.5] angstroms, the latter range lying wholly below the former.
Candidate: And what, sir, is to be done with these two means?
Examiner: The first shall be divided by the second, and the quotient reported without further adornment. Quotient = 0.95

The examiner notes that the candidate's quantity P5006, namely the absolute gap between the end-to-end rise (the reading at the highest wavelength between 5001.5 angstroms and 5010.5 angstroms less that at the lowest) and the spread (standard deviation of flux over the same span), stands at 0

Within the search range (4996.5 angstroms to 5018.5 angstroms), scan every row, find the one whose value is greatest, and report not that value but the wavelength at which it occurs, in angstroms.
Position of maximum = 5008.0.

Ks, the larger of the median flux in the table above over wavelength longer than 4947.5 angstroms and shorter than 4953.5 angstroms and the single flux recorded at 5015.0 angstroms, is 27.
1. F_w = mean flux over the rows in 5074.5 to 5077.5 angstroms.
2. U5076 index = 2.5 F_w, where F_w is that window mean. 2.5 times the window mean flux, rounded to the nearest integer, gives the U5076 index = 47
